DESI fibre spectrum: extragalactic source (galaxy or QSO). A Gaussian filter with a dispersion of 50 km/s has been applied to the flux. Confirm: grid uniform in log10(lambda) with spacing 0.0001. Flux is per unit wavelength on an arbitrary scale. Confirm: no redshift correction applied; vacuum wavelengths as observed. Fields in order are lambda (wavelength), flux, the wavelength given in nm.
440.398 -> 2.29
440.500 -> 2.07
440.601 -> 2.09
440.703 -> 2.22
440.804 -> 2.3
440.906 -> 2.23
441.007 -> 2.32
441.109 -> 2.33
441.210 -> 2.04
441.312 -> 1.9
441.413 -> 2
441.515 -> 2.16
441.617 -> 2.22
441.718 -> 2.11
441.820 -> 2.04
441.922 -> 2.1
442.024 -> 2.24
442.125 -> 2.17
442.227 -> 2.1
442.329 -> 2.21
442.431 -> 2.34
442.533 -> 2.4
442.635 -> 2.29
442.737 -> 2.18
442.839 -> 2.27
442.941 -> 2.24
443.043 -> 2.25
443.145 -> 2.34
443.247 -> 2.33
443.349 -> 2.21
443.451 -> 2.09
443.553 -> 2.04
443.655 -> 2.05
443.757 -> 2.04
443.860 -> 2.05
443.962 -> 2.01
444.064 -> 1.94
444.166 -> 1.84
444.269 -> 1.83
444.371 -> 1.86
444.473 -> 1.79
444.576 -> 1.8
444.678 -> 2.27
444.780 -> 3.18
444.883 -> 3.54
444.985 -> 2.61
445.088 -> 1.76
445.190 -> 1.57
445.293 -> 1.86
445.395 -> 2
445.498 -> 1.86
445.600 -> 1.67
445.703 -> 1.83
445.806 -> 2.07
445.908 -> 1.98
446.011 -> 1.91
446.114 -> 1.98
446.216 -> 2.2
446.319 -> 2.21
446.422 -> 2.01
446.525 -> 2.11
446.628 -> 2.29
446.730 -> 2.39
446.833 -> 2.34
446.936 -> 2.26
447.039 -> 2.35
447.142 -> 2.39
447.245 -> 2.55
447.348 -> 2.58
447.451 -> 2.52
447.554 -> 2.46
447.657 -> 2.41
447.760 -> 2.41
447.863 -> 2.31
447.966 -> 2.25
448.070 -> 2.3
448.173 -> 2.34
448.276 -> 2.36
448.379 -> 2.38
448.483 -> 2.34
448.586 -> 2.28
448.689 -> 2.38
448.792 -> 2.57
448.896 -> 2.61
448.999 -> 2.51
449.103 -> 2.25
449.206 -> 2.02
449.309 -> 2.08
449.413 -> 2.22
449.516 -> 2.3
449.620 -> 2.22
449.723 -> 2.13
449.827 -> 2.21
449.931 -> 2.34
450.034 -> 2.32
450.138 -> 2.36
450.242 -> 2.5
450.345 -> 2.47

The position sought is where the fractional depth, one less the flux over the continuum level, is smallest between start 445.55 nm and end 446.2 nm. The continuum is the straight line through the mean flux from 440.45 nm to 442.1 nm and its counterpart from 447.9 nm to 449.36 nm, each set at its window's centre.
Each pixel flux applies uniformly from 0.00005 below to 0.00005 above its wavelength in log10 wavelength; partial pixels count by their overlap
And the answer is 445.806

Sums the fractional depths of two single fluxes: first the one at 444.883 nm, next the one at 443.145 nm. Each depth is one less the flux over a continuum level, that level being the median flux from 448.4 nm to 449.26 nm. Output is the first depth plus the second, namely -0.49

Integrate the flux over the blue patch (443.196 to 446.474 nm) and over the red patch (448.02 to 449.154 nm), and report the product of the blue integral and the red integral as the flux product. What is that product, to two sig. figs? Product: 18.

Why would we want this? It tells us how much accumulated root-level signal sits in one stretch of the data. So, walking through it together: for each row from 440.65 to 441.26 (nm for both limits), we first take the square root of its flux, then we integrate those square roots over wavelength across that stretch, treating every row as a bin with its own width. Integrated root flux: 0.91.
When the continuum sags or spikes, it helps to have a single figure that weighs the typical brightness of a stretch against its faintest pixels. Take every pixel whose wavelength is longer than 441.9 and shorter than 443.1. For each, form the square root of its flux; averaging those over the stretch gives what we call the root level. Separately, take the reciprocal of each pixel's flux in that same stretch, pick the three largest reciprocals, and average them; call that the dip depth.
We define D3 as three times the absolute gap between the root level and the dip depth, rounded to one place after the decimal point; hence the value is 3.1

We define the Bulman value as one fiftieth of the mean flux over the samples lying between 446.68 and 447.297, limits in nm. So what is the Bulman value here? 0.0476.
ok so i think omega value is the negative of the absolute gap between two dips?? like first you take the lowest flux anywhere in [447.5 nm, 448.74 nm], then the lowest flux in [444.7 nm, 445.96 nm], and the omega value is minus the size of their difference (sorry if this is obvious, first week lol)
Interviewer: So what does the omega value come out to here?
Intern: -0.68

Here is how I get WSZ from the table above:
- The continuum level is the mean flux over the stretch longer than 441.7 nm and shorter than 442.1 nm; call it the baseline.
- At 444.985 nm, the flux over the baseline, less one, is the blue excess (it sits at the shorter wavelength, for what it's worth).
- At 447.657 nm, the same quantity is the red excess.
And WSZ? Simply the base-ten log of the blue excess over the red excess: 0.2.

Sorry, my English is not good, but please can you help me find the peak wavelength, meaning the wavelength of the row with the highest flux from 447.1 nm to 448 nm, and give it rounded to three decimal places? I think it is 447.348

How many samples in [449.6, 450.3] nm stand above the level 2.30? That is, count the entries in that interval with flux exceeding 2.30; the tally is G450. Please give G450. 4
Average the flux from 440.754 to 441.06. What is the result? 2.28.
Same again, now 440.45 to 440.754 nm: 2.13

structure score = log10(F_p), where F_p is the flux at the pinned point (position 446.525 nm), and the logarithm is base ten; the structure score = 0.324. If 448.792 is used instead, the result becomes 0.410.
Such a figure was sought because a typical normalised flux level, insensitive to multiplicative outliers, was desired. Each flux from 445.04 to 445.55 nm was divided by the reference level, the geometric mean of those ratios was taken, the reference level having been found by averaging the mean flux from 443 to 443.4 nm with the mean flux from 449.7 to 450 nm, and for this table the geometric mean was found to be 0.80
